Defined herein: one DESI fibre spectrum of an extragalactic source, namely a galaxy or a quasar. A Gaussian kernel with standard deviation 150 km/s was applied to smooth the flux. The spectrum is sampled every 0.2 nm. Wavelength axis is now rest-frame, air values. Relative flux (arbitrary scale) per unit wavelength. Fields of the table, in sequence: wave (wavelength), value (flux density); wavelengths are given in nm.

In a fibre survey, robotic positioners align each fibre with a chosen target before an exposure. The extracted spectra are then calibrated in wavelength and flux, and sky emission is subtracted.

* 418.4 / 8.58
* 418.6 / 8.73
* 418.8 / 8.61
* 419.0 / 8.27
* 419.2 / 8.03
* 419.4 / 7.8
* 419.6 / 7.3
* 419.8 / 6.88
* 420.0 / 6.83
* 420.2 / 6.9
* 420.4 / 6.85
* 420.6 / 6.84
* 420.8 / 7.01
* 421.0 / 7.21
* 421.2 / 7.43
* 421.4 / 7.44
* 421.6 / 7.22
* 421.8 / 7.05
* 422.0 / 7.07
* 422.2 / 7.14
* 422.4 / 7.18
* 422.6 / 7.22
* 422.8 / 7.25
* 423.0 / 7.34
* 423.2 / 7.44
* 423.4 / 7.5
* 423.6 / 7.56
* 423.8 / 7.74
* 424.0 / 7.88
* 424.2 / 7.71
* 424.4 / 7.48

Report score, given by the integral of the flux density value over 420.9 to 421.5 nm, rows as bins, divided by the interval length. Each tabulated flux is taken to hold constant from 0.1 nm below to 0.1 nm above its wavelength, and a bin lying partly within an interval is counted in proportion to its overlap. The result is 7.4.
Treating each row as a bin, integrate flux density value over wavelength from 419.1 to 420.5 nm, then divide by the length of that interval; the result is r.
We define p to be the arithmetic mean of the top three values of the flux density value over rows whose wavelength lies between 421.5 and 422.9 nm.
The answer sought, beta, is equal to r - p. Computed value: 0.0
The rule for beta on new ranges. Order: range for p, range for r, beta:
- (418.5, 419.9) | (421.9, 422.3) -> -1.4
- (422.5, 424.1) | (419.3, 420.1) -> -0.5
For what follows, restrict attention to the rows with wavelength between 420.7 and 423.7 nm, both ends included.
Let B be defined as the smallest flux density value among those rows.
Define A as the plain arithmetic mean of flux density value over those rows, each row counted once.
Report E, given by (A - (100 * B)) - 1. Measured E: -695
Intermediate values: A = 7.27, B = 7.01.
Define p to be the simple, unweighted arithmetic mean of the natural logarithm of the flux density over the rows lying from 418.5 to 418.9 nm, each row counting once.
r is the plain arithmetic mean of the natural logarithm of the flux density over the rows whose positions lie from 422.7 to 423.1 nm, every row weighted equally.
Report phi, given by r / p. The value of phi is 0.92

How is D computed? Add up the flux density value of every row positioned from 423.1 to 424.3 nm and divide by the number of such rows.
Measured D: 7.6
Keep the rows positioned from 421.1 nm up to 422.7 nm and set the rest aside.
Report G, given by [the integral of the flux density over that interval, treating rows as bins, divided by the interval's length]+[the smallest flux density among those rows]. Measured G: 14.3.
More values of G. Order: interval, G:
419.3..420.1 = 14.0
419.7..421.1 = 13.8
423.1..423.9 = 15.0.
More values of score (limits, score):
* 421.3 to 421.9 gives 7.2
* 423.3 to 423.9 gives 7.6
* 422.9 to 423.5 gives 7.4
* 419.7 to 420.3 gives 6.9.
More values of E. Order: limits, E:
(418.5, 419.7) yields -723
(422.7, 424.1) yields -718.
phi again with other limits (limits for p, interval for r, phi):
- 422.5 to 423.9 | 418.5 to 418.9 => 1.08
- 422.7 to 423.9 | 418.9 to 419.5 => 1.04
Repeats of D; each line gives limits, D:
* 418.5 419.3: 8.4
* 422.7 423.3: 7.3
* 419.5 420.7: 6.9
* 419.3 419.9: 7.3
